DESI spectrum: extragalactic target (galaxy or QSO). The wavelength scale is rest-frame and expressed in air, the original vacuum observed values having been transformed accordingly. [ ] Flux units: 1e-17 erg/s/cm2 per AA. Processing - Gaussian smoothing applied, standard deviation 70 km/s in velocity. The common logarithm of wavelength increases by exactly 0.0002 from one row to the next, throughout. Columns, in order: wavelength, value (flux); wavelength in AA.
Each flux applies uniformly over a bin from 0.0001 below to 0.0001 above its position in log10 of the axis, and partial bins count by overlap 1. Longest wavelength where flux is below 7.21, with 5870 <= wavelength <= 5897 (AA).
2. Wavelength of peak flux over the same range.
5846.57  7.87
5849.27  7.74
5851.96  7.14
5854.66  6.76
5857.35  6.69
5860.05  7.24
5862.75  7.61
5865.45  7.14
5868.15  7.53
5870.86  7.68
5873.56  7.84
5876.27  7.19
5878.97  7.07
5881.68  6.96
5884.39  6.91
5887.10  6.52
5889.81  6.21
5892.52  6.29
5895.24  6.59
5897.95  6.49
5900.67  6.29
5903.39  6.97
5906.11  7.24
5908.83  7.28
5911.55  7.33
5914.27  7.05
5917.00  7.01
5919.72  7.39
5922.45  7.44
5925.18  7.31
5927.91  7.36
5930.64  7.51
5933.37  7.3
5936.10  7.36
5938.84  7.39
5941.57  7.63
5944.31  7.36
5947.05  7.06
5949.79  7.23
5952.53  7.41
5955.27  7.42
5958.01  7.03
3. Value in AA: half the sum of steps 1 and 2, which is 5884.4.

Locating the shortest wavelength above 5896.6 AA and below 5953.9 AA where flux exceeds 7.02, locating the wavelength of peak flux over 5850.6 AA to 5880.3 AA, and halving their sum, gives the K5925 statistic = 5889.8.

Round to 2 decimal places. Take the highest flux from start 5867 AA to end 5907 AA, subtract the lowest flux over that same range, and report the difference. 1.63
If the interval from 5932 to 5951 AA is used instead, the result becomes 0.57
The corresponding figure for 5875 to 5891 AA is 0.98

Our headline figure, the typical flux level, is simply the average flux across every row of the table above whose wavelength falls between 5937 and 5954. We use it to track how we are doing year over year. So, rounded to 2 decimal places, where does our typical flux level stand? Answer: 7.35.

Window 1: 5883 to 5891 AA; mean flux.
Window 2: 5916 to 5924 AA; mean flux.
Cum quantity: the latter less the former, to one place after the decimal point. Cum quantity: 0.7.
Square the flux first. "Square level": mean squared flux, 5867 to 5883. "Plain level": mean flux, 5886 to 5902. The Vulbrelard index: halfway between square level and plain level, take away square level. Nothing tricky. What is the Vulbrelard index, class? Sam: -24.1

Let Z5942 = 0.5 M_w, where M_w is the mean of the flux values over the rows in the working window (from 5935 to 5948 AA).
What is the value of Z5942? 3.68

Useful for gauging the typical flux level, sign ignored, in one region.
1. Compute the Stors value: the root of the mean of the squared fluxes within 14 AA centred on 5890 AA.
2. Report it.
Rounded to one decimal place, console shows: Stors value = 6.5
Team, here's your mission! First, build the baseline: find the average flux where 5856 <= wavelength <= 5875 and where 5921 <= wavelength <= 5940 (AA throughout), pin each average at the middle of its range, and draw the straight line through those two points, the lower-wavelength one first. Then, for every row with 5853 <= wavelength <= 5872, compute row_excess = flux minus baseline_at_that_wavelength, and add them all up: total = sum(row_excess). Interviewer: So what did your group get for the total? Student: -1.1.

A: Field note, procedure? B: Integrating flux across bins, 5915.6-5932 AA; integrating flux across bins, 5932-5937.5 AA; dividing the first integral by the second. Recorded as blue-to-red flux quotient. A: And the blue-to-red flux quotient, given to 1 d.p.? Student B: 3.0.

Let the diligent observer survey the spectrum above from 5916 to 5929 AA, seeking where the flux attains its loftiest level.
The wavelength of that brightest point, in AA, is 5922.45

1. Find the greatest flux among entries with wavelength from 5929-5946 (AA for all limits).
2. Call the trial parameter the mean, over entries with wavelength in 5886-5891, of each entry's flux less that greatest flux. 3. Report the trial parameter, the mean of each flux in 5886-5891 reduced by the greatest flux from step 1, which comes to -1.3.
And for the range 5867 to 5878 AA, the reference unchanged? -0.1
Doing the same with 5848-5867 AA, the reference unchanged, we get -0.4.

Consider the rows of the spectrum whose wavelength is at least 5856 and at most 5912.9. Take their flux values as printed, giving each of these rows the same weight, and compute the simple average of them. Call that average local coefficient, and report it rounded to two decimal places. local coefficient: 7.00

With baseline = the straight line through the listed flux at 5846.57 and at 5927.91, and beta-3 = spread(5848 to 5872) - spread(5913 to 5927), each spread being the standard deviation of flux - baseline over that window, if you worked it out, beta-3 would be 0.185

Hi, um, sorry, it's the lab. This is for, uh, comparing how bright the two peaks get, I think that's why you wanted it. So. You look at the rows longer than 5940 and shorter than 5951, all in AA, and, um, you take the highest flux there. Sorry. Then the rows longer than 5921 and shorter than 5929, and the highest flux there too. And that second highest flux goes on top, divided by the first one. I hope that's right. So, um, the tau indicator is 0.98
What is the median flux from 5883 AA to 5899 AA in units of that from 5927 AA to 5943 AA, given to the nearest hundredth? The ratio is 0.88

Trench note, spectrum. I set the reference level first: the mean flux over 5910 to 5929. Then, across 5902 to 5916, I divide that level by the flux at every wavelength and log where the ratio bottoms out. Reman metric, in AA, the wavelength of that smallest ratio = 5911.55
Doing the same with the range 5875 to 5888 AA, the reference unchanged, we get 5876.27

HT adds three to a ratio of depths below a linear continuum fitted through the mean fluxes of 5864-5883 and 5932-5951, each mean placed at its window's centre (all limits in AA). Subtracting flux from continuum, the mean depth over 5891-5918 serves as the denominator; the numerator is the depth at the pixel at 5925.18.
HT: 3.05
